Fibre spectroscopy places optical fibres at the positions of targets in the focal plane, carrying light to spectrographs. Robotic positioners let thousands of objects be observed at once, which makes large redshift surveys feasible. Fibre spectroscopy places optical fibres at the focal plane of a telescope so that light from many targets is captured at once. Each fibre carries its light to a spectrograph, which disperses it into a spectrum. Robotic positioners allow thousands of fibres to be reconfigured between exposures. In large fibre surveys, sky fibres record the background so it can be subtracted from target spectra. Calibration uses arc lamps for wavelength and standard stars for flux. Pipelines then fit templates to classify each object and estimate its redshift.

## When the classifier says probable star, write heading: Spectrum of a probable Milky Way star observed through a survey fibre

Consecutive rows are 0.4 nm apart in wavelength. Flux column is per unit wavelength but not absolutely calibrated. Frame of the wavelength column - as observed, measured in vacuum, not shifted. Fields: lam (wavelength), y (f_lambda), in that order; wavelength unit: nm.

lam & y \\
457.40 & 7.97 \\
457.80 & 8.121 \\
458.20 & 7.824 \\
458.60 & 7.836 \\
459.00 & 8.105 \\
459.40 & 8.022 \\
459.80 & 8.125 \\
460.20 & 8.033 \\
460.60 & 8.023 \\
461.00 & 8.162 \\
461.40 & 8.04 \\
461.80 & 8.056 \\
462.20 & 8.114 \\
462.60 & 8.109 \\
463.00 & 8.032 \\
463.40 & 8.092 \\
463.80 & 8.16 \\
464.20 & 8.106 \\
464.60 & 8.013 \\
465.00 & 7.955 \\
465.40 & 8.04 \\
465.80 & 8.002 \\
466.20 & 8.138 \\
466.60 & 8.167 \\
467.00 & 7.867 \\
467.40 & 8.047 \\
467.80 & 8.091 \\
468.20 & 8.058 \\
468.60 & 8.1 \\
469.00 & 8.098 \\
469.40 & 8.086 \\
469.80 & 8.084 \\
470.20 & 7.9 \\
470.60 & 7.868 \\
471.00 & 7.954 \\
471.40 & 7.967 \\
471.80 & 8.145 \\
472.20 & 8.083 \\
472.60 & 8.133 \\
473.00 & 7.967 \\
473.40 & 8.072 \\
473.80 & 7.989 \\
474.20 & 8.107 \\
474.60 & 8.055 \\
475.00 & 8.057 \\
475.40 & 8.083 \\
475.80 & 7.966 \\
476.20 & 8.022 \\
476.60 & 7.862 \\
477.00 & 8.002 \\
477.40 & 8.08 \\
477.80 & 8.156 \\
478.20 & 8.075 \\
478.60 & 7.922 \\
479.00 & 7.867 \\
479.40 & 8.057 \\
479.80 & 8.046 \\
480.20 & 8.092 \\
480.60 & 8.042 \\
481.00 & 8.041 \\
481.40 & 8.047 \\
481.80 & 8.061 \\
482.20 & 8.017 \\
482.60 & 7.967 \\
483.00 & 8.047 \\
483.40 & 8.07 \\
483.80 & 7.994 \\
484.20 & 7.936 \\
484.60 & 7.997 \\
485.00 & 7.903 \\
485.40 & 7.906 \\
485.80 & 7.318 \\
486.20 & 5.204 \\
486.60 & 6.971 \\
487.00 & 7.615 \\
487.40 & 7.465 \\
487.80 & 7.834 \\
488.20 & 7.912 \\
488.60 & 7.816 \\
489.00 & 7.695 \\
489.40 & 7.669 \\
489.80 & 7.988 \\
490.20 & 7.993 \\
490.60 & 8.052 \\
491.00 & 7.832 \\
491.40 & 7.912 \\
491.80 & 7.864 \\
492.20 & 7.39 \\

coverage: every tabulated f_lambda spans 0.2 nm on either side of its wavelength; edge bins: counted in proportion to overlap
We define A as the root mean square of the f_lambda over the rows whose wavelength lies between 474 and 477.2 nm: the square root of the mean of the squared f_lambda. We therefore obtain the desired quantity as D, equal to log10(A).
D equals 0.904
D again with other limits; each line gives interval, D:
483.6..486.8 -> 0.873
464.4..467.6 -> 0.905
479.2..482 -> 0.906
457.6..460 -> 0.903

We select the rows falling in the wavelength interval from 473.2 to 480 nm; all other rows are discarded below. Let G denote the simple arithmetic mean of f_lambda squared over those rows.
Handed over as 64.4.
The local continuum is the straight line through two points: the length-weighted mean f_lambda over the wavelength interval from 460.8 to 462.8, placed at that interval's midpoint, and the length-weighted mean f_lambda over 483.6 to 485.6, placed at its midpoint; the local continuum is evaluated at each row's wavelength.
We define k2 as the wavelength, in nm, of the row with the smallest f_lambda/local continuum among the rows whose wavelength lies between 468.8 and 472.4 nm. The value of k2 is 470.60 nm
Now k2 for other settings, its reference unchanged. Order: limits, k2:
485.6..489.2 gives 486.20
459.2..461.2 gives 459.40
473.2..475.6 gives 473.80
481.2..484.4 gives 484.20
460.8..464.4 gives 461.40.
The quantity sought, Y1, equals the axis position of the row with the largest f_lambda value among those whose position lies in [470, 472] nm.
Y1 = 471.80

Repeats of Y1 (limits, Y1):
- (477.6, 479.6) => 477.80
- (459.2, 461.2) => 461.00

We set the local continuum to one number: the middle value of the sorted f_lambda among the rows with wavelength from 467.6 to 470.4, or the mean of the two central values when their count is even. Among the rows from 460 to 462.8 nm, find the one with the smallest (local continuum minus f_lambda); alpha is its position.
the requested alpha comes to 461.00 nm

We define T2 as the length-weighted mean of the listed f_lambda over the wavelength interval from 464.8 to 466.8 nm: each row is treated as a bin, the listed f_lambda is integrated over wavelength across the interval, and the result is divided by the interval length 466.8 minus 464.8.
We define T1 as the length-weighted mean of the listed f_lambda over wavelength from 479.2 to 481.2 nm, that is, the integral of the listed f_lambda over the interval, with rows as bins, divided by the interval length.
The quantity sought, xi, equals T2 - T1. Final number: 0.00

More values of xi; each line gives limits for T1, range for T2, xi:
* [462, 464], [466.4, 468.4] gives -0.06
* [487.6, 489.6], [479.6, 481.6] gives 0.27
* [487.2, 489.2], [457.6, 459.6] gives 0.24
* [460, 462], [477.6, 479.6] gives -0.05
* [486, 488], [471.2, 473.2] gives 1.04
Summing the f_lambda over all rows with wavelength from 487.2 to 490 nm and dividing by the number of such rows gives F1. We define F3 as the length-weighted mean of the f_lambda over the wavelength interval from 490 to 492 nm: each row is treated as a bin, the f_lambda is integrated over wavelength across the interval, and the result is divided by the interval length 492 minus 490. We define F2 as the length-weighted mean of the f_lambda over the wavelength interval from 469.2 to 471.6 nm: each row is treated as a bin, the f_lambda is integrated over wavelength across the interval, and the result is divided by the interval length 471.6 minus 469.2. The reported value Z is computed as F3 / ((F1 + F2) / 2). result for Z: 1.01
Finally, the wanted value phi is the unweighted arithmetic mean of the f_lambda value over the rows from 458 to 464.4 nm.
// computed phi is 8.05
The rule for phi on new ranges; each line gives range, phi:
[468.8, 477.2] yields 8.02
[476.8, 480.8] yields 8.03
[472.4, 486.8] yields 7.89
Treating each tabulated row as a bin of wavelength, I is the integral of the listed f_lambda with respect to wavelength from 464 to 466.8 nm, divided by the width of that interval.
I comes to 8.06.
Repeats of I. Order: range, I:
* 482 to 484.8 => 8.00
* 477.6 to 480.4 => 8.03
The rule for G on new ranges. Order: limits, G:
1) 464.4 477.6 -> 64.5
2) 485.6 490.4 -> 56.1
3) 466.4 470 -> 65.1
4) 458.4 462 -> 64.7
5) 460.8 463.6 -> 65.4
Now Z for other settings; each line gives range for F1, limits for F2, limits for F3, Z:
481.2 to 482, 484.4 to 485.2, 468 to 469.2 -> 1.01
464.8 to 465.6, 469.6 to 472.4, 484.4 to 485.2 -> 0.99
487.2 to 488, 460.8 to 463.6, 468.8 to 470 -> 1.03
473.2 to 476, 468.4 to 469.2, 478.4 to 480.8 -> 0.99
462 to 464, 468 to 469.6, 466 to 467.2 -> 1.00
